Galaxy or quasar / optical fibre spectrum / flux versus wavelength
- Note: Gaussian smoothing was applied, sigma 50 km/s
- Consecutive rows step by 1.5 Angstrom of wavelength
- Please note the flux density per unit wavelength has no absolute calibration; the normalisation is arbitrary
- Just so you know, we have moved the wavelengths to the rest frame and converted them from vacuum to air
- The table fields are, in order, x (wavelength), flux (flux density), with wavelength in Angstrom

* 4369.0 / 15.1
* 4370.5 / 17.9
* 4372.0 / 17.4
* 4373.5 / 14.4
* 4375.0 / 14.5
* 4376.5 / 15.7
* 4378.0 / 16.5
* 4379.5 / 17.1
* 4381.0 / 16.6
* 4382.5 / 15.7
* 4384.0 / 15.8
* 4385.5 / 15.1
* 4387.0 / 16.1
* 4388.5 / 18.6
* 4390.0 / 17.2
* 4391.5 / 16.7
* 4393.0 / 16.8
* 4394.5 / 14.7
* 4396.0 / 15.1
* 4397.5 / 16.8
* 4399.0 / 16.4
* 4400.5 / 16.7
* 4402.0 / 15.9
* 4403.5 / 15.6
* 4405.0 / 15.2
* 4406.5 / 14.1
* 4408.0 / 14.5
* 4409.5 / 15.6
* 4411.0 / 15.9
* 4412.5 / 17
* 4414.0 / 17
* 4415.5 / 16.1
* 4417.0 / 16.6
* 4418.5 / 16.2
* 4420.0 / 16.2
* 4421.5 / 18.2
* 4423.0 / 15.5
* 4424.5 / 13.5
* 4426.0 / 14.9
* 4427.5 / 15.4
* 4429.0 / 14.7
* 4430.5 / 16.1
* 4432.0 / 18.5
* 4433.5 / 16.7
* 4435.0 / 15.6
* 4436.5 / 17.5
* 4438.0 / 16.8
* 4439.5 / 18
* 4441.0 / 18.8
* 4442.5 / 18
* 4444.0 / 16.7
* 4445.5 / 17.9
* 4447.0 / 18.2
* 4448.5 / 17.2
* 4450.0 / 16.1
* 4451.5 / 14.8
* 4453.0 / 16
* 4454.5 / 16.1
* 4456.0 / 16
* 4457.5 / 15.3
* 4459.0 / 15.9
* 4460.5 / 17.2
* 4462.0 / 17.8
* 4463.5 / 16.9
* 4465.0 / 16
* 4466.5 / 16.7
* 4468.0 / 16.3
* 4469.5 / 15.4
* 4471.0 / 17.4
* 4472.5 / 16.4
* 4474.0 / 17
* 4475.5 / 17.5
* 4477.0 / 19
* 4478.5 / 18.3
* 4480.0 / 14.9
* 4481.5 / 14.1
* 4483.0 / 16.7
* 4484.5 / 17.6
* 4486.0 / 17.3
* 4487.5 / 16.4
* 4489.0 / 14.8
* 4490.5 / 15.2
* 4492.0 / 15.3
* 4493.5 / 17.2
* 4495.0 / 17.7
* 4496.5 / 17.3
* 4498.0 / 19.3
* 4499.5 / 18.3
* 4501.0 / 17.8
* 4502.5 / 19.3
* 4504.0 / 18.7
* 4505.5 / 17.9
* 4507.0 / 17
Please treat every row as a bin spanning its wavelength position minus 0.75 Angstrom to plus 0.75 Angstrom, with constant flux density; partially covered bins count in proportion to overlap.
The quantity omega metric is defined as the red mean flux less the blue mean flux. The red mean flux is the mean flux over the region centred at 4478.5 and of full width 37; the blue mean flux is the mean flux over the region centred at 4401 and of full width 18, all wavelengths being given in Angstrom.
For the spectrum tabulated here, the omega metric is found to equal 1.0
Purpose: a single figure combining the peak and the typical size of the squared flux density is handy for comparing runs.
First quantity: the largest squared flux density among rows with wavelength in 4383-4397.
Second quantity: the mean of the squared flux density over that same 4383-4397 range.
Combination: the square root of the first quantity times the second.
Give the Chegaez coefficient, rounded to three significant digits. 303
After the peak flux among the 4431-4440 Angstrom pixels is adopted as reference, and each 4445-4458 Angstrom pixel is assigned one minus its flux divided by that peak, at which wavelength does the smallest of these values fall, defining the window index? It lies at 4447.0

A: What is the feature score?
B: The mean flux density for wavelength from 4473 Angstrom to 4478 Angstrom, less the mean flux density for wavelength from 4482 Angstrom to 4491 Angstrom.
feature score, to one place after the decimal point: 1.5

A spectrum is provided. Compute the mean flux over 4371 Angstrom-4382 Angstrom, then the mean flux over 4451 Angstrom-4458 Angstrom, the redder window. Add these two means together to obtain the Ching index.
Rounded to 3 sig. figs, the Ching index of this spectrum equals 31.7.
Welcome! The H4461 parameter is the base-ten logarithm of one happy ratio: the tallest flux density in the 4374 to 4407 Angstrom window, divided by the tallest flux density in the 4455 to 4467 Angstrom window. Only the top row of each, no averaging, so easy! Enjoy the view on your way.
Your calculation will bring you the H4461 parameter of 0.019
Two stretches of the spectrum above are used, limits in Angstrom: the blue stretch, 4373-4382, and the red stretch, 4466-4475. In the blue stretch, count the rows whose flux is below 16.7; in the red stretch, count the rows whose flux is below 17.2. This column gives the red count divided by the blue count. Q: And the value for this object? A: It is 1.0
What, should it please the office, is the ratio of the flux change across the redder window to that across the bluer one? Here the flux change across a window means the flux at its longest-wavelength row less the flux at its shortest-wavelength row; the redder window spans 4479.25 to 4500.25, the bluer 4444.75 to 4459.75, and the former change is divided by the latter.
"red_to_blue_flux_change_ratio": -1.7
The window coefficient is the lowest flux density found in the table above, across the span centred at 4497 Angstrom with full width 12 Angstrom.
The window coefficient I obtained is 15.3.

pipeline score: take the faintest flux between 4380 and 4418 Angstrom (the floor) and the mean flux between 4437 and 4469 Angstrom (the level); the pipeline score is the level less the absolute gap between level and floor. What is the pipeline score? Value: 14.1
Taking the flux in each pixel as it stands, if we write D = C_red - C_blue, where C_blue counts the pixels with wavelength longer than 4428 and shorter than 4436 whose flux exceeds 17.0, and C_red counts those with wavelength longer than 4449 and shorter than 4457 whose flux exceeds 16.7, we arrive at -1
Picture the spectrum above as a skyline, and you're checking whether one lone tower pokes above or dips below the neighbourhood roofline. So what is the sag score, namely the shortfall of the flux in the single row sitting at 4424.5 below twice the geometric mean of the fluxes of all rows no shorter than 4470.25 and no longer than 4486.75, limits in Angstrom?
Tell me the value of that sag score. 20.2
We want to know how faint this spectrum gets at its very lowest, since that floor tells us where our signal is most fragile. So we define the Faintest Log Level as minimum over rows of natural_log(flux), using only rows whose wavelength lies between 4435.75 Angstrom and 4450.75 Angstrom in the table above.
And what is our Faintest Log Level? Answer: 2.779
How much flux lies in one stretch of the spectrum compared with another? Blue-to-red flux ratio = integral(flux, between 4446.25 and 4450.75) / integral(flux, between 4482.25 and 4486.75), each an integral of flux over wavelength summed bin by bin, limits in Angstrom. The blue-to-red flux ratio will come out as 1.00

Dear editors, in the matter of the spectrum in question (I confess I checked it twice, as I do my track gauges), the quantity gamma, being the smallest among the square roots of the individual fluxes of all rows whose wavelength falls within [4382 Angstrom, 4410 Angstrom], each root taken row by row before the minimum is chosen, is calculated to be 3.75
